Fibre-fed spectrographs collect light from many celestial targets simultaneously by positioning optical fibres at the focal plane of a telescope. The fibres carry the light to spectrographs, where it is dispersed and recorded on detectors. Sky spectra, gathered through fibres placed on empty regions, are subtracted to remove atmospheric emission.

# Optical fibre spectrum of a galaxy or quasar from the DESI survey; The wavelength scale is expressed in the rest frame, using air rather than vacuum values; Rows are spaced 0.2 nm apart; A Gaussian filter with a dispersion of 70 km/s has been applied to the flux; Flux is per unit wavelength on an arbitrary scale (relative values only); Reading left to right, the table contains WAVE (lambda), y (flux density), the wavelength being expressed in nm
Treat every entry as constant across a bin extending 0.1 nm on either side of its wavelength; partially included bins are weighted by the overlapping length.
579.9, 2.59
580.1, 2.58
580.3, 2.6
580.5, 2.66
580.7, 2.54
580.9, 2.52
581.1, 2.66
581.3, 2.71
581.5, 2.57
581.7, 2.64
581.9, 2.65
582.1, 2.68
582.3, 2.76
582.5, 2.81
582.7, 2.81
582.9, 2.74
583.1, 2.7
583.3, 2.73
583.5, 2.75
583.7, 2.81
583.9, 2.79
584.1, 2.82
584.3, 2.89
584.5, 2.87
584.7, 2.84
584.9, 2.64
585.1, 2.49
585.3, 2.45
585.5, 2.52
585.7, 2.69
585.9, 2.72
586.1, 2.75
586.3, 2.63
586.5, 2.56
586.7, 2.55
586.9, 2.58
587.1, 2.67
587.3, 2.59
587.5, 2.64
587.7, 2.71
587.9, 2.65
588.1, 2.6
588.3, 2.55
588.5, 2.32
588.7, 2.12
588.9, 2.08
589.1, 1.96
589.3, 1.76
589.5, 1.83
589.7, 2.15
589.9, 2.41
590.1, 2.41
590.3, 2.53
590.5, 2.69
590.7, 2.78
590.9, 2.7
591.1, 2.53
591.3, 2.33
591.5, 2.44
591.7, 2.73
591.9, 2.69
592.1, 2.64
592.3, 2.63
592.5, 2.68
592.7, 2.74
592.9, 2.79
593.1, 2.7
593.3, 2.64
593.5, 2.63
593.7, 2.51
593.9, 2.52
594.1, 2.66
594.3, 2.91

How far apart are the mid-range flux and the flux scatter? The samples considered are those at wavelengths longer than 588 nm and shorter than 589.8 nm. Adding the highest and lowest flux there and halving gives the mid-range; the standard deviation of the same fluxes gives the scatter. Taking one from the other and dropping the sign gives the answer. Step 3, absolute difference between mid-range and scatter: 1.9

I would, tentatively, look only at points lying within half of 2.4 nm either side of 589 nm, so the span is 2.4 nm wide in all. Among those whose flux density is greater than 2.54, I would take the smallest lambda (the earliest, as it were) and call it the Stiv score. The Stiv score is 587.9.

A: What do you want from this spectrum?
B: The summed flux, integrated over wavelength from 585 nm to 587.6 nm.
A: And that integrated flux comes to 6.77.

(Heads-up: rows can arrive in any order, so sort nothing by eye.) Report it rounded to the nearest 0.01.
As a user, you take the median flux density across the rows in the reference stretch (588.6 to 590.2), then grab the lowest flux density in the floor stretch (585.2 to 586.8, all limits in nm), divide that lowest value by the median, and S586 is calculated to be 1.17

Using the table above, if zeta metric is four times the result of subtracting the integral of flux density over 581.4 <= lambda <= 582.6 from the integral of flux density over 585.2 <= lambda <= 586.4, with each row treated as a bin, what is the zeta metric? -0.3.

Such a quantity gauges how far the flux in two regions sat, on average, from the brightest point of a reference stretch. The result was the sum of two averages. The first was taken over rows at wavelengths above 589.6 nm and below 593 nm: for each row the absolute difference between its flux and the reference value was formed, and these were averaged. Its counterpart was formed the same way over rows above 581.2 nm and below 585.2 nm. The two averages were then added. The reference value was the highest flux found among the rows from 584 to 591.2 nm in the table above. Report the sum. 0.46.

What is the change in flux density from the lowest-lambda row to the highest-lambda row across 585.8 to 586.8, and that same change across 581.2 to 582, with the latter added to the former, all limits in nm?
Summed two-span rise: -0.23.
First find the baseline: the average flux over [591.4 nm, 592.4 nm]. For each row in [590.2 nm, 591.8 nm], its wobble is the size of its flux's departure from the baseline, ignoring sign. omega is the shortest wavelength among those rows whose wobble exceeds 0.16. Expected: 591.3 nm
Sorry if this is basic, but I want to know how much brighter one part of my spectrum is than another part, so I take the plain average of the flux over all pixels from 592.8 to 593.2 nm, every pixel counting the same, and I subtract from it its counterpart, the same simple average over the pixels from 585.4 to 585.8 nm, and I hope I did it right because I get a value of 0.1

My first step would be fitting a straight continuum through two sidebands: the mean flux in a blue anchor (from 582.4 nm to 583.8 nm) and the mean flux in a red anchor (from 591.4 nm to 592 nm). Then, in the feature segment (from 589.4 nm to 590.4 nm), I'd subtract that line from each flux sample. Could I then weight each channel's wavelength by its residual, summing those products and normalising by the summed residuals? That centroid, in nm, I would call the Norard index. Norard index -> 589.72 nm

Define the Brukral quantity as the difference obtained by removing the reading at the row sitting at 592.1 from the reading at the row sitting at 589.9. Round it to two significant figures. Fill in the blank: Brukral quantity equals -0.23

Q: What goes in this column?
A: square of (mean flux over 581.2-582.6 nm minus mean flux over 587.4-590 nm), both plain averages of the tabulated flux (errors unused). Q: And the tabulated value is 0.16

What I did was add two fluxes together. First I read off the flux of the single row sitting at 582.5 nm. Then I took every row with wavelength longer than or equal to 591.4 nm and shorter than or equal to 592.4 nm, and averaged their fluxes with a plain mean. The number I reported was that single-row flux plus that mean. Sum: 5.4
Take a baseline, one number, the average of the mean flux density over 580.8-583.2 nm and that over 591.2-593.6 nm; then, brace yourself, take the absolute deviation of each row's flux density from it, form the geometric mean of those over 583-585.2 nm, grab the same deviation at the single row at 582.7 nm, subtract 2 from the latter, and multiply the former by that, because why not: -0.199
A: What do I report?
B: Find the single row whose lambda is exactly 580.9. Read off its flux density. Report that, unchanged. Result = 2.52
